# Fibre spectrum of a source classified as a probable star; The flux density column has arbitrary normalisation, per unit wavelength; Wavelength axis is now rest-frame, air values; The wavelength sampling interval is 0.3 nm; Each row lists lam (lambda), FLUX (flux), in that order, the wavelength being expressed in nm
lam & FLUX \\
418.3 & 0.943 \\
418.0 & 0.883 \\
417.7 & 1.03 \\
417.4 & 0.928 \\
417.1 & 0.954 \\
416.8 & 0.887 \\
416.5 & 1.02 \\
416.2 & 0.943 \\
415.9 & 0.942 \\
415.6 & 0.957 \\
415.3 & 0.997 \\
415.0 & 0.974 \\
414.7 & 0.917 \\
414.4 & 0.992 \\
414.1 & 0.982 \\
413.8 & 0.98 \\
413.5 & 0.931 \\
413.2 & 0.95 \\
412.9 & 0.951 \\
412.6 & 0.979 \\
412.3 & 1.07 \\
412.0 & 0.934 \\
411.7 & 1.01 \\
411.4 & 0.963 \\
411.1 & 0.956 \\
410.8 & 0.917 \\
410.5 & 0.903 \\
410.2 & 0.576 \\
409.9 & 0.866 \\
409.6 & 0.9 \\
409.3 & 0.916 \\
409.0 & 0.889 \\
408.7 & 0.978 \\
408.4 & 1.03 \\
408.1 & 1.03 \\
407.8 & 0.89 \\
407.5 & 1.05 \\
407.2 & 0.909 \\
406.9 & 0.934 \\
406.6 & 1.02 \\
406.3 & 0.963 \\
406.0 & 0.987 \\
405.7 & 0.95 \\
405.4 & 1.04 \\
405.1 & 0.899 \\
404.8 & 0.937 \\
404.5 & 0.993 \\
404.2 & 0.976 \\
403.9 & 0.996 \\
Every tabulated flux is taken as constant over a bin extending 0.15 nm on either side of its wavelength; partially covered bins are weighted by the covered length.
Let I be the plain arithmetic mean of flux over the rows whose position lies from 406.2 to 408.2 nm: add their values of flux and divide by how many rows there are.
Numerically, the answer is 0.971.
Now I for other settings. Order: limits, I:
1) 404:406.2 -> 0.969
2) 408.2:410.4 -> 0.879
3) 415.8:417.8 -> 0.958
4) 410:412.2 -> 0.894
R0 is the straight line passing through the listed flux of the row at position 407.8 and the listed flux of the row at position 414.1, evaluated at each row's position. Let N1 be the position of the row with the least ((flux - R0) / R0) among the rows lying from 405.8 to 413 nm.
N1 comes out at 410.2 nm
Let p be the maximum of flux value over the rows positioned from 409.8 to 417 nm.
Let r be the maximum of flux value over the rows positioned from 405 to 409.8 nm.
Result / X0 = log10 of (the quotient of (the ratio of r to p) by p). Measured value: -0.038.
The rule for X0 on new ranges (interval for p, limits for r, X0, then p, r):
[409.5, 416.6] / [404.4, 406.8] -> -0.042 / 1.07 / 1.04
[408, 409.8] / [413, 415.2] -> -0.029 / 1.03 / 0.992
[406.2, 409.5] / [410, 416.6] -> -0.013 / 1.05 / 1.07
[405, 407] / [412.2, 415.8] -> -0.005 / 1.04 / 1.07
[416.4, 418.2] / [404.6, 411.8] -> -0.004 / 1.03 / 1.05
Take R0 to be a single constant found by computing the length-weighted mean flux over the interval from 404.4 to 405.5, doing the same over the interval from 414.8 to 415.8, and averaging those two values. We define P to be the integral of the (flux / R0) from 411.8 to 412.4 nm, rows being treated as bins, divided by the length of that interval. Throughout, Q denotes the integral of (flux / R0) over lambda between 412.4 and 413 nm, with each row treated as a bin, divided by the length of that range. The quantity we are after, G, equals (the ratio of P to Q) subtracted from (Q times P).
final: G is 0.02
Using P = 1.03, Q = 1.01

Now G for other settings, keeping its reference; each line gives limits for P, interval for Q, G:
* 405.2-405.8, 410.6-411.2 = -0.08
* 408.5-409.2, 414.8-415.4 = 0.02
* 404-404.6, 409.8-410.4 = -0.60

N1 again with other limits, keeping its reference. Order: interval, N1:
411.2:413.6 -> 413.5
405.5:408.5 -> 407.8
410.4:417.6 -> 416.8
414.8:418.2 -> 418.0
